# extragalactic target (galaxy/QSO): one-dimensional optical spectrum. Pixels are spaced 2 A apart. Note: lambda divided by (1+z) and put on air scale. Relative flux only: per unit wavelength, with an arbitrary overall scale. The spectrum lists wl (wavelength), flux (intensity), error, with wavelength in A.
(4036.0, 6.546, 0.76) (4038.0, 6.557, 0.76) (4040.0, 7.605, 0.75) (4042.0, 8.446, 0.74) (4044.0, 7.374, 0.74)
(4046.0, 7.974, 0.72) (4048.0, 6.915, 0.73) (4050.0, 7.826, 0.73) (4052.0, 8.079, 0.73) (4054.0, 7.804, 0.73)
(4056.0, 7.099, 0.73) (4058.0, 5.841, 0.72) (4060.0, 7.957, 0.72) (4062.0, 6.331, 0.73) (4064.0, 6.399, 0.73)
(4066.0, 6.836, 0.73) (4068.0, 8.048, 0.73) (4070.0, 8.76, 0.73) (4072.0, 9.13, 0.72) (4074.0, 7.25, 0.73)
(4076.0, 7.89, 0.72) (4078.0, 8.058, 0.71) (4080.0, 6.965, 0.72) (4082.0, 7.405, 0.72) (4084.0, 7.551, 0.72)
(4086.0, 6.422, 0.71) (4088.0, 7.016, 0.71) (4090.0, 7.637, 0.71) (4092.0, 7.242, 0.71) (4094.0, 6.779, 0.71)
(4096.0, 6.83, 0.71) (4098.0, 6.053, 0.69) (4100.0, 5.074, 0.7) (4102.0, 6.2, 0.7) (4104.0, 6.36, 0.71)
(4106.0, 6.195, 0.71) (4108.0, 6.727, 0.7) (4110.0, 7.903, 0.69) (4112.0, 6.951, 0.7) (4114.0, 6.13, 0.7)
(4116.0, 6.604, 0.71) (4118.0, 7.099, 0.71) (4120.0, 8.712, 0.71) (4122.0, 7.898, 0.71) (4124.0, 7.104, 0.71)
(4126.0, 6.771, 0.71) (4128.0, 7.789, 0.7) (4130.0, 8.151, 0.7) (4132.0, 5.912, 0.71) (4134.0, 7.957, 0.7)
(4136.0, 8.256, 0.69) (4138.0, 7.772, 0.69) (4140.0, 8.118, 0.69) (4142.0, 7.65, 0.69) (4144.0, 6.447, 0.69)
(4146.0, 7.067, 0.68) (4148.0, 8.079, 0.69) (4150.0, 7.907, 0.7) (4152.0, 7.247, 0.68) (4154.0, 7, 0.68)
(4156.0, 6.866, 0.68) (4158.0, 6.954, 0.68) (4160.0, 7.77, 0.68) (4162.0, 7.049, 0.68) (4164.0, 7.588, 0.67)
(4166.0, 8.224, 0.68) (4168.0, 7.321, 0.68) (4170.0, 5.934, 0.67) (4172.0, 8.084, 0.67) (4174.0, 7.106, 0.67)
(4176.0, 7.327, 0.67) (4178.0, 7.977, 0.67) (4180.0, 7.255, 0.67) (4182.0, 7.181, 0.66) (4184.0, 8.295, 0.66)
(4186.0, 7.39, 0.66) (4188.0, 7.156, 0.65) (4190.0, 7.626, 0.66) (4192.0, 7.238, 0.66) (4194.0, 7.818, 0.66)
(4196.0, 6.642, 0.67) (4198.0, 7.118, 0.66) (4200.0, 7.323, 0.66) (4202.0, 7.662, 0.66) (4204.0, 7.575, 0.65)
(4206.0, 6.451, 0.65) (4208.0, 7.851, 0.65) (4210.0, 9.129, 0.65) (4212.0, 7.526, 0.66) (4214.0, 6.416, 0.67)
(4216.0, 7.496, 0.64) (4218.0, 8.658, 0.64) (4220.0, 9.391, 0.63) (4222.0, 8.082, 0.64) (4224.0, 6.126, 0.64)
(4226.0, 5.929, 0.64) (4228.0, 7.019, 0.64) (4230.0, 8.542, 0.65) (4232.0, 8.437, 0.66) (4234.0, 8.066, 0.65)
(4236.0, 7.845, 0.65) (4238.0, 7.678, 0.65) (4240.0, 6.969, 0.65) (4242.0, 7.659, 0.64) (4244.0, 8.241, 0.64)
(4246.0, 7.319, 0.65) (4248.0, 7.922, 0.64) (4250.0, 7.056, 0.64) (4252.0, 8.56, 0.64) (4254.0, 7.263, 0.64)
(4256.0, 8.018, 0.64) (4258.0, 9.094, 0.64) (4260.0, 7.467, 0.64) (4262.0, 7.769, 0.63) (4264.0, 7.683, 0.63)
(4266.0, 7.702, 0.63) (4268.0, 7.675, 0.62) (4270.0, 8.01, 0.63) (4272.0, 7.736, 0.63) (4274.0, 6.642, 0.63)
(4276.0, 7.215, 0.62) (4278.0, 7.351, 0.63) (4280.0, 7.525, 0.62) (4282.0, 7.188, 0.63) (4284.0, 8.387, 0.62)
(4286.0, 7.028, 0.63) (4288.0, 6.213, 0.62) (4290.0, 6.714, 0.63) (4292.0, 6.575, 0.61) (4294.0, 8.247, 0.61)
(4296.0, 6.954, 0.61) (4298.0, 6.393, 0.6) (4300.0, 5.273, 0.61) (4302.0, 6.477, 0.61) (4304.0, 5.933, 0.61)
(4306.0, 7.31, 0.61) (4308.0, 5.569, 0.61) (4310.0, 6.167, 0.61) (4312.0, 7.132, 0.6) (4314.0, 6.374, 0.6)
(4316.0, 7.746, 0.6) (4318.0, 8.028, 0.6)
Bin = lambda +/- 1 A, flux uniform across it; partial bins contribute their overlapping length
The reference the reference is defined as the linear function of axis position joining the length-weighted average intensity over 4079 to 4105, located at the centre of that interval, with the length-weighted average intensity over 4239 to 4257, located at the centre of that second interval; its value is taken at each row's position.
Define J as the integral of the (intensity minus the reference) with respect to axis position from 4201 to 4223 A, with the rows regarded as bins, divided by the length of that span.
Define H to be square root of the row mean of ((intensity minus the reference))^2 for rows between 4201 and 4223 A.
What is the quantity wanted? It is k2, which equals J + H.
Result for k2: 1.4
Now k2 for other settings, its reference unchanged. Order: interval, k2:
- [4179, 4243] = 0.9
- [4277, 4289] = 0.3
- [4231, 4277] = 0.6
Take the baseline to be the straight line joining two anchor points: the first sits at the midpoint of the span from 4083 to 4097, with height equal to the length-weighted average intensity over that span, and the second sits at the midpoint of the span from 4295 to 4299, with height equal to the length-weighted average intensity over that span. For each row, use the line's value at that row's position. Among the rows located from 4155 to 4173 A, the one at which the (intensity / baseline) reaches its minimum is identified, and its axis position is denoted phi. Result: 4170.0 A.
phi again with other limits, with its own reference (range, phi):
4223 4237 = 4226.0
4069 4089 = 4086.0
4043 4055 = 4048.0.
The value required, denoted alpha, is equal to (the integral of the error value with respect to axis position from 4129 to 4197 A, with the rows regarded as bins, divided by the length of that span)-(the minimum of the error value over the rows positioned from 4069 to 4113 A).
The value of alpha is -0.01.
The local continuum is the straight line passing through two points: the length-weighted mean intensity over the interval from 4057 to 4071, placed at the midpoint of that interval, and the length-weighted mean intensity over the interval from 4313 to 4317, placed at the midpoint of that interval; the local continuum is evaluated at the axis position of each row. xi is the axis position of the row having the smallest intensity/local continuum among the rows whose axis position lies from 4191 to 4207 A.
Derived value 4206.0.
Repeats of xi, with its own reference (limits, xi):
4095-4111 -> 4100.0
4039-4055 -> 4048.0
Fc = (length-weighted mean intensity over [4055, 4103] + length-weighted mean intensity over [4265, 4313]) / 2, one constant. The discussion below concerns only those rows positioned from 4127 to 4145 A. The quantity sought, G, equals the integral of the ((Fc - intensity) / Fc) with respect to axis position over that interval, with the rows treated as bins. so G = -1.3 A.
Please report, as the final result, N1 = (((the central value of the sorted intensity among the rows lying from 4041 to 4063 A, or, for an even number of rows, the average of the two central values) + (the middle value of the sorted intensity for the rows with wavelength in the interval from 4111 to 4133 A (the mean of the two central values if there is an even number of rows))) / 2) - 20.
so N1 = -12.5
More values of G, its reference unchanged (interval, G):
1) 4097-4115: 1.7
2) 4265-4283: -1.0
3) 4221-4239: -1.2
